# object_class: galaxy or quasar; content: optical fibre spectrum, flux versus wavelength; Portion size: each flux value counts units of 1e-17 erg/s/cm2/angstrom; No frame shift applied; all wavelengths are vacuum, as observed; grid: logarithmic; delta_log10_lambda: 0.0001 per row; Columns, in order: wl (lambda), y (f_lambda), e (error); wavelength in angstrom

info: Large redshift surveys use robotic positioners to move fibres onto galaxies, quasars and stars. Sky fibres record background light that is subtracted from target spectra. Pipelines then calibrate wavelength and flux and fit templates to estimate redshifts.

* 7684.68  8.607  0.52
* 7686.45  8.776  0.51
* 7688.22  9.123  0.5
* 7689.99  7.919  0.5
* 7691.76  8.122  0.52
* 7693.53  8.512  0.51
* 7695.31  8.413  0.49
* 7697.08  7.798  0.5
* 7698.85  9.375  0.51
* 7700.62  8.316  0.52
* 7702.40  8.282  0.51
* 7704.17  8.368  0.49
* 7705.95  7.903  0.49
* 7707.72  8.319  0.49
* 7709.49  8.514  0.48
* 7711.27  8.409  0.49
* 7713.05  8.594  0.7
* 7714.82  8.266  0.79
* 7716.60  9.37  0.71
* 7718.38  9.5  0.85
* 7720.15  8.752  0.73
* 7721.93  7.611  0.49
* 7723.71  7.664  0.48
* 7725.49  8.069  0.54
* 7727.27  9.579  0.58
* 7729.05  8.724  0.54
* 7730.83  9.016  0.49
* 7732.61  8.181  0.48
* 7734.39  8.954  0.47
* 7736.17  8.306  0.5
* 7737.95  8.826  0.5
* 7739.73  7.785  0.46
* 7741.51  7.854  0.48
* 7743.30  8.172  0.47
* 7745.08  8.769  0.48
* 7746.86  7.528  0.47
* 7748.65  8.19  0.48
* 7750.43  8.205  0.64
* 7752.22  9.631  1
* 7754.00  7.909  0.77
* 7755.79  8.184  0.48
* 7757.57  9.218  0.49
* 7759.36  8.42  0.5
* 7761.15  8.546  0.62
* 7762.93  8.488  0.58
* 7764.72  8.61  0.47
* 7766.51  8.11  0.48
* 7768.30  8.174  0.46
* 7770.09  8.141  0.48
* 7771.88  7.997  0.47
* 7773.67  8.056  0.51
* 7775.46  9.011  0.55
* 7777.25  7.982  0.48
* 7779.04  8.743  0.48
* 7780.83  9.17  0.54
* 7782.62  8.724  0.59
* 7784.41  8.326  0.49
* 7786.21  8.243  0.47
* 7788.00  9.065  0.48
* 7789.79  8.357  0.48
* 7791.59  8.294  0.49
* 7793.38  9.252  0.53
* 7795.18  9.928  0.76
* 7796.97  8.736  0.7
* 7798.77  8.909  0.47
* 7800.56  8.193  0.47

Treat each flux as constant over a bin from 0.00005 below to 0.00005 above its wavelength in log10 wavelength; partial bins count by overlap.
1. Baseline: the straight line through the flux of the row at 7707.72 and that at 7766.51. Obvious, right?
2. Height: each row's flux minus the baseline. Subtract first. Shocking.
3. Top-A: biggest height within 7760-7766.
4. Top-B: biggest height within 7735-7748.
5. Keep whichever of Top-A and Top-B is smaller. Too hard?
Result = 0.49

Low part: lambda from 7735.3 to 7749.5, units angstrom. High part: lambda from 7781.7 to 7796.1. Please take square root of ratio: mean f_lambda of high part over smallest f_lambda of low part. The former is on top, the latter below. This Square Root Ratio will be 1.080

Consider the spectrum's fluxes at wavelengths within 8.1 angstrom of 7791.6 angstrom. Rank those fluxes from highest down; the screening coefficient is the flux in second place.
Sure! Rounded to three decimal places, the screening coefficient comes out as 9.252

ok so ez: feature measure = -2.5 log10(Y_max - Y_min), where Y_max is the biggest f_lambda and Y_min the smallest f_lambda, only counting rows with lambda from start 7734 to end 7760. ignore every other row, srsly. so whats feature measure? -0.81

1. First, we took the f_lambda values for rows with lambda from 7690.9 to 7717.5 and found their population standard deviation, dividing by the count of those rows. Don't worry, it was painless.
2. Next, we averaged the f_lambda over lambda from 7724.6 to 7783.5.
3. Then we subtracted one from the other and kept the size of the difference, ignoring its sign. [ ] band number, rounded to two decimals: 8.04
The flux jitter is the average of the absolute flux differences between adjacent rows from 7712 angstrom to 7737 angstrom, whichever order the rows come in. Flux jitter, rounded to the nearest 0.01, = 0.68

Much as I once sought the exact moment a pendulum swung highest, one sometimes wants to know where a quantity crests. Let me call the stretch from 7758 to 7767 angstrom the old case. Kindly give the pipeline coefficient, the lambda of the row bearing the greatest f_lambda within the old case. 7764.72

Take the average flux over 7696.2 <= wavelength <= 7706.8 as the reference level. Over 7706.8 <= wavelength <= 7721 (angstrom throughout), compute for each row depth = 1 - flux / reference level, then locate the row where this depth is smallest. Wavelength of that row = 7718.38 angstrom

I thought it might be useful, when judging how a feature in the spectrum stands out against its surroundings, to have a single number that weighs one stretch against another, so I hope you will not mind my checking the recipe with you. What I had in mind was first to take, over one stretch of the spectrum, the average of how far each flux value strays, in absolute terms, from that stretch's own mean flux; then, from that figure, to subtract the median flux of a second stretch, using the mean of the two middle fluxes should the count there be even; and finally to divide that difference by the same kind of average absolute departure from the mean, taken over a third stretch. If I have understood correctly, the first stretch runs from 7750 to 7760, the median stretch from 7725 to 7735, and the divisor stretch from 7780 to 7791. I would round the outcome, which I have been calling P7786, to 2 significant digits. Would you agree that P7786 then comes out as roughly -24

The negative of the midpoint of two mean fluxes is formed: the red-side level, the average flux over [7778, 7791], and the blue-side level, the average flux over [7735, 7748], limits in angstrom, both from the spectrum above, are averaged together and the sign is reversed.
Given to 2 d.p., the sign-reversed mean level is -8.42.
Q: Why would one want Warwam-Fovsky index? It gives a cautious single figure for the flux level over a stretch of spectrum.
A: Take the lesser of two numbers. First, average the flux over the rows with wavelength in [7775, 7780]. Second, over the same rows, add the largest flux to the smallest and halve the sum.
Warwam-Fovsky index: 8.50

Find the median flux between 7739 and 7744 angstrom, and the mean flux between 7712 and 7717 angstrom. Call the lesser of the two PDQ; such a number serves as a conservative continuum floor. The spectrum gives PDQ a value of 7.85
